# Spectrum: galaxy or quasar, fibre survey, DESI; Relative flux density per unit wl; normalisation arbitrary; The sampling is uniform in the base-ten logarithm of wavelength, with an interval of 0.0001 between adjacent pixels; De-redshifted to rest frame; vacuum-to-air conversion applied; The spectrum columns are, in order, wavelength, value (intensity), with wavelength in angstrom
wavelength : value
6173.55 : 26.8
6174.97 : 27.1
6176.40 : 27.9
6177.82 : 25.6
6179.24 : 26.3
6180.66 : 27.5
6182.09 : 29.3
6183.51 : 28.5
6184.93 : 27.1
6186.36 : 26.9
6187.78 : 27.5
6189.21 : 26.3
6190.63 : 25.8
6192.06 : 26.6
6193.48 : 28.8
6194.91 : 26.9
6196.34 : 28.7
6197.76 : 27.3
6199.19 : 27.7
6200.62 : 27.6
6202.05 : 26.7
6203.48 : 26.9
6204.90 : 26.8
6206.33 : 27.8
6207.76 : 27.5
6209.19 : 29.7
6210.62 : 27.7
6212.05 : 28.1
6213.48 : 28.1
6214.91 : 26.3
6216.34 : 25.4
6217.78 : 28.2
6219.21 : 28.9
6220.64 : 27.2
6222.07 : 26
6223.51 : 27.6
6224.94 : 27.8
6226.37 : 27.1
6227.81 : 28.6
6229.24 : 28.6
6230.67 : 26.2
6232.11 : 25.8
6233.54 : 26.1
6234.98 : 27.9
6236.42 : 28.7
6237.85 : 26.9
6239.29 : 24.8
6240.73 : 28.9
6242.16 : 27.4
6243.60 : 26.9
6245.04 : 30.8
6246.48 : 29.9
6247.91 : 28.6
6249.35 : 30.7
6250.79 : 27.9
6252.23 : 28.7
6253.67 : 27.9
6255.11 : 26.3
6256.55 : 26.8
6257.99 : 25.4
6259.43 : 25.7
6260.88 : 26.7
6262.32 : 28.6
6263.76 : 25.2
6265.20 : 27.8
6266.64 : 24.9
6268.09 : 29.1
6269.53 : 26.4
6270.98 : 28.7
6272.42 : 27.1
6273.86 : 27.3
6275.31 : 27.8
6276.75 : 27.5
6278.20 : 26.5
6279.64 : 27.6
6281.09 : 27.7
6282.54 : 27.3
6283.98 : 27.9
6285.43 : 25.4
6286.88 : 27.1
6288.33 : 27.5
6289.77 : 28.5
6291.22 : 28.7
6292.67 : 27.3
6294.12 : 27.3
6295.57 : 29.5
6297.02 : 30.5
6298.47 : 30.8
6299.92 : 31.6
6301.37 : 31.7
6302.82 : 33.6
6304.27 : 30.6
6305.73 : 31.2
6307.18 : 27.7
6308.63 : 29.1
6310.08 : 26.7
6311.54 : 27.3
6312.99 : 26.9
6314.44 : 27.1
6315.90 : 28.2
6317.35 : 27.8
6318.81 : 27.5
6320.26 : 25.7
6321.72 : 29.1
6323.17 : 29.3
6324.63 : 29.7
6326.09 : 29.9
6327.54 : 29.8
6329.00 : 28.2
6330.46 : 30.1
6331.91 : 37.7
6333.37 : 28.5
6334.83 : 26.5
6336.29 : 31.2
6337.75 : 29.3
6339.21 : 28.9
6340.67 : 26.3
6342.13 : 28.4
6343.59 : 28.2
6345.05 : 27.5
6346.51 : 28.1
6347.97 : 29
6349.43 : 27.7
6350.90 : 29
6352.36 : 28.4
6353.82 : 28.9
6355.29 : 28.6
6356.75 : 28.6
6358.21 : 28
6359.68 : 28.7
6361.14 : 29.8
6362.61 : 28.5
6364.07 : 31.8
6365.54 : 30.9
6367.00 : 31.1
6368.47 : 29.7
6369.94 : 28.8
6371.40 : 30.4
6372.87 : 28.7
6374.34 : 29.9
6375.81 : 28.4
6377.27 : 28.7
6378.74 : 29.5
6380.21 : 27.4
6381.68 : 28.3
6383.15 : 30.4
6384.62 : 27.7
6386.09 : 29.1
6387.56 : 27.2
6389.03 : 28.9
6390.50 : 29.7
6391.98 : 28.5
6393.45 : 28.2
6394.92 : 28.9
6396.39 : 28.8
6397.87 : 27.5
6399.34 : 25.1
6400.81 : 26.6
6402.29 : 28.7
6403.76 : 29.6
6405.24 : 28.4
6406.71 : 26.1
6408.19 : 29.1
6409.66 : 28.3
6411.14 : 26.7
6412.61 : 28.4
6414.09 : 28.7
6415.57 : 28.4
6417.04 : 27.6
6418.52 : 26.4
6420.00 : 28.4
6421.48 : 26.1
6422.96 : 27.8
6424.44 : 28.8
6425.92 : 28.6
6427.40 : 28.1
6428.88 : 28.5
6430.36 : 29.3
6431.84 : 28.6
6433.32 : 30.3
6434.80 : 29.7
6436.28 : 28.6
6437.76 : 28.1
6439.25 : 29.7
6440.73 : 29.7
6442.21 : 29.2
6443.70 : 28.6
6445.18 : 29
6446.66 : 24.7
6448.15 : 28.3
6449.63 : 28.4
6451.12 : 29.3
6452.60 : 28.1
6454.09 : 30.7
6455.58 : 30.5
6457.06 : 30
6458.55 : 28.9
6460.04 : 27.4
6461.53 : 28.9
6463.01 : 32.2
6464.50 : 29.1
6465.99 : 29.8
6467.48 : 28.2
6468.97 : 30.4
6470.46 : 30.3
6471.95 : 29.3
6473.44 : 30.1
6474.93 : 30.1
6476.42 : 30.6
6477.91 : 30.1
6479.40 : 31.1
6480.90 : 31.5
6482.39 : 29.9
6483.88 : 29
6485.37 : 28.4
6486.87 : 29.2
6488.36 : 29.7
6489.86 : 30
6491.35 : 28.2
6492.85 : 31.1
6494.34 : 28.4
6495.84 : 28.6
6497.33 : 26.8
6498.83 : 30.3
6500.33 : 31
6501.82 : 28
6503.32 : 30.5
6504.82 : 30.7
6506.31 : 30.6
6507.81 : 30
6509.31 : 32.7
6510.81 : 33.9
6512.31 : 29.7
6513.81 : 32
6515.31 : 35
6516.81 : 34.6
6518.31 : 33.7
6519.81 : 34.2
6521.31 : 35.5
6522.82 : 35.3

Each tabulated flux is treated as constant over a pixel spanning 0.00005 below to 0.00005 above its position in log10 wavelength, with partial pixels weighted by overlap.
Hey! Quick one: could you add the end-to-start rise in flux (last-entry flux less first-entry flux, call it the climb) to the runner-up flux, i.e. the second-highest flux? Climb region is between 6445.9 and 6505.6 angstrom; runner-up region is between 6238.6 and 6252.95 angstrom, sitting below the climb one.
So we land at 36.7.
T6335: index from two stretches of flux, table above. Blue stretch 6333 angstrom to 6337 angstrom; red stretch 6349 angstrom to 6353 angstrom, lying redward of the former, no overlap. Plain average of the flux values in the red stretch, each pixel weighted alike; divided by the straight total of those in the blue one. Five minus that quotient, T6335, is 4.67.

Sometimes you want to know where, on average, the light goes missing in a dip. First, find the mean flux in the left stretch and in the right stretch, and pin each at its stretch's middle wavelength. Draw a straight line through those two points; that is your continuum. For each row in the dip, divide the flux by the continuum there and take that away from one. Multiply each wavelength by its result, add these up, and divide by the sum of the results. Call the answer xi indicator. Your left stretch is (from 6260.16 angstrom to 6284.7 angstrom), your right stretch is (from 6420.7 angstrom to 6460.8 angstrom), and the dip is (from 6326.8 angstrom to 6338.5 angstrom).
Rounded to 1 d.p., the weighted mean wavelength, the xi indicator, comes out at 6332.3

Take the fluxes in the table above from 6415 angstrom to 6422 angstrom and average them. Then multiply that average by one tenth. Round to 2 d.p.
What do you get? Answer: 2.74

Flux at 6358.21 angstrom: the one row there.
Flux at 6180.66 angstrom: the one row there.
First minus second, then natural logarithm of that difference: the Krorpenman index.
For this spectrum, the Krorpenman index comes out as -0.7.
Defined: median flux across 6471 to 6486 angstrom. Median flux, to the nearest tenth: 30.1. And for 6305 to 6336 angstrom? 28.2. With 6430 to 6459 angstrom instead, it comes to 29.1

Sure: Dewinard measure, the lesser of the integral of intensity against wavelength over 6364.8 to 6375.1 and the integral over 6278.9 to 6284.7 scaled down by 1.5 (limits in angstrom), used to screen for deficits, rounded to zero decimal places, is 107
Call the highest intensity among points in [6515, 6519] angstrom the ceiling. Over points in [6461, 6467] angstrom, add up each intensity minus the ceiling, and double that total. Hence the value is -40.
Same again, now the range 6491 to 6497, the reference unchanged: -47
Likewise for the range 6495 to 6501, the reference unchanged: -47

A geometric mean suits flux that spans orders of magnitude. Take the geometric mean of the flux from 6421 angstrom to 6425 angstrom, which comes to 27.5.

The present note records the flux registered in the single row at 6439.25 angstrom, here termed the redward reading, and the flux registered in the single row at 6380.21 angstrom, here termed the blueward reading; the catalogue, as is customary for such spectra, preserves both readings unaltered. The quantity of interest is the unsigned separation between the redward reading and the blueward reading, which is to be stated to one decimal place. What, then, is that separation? 2.3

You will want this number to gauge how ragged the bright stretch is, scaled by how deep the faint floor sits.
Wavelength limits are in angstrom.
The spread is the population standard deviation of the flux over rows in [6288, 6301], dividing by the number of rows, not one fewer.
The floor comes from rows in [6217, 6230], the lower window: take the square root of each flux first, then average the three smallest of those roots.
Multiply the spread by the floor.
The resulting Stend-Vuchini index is 7.9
